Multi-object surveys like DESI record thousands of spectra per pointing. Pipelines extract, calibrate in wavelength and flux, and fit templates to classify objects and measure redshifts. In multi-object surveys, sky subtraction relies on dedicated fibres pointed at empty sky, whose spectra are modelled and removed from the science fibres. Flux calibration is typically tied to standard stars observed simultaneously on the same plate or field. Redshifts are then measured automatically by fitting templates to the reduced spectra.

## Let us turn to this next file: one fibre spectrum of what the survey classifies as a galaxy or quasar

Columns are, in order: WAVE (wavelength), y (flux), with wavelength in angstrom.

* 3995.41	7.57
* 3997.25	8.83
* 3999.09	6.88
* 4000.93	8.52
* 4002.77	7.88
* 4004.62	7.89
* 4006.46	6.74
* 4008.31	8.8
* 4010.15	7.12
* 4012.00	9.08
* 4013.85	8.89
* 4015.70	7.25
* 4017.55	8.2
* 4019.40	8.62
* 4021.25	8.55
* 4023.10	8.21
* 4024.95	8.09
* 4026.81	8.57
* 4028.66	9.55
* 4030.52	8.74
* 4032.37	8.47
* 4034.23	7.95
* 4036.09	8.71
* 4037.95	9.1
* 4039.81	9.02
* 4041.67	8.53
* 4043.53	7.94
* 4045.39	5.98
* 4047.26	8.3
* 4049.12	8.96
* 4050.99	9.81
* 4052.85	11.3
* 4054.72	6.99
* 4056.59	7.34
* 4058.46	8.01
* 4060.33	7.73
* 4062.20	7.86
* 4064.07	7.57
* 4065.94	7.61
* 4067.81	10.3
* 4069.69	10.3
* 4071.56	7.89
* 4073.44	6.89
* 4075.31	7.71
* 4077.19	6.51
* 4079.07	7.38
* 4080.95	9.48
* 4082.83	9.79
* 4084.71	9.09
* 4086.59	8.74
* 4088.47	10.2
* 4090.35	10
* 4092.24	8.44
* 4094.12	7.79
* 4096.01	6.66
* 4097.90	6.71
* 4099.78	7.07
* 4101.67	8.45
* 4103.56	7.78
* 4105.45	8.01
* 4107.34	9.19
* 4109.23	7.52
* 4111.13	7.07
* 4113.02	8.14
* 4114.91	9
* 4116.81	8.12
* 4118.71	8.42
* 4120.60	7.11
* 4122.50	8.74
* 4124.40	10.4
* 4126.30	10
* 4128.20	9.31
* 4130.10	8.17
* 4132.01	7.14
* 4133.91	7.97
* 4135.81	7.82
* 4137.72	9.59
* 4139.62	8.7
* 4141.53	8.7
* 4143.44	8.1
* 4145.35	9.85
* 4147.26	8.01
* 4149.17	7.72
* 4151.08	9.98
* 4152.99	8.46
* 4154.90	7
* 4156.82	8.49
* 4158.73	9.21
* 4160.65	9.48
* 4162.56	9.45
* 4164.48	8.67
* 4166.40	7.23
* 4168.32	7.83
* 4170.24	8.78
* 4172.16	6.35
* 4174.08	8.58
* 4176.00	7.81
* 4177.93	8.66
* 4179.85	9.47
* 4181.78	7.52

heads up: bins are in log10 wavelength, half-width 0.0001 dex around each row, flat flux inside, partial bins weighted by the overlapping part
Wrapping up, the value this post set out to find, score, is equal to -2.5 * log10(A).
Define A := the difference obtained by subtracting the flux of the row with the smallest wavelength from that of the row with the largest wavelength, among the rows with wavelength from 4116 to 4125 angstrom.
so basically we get -0.89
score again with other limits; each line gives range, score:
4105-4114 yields 2.22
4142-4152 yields -0.69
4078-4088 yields -0.33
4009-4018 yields -0.08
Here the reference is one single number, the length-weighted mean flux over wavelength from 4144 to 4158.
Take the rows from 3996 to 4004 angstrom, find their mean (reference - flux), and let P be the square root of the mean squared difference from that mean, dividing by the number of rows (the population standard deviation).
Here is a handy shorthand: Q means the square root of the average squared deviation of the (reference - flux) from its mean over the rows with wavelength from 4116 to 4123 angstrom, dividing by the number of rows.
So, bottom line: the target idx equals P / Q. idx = 1.22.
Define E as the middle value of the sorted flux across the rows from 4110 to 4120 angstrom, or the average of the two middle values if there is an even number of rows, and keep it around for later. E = 8.14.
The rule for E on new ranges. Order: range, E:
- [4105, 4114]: 8.01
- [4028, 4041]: 8.74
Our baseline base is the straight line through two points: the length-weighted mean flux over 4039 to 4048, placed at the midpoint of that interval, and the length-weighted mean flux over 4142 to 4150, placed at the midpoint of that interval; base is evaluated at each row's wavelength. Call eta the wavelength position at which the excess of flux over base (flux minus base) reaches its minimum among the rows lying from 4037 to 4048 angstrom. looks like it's 4045.39 angstrom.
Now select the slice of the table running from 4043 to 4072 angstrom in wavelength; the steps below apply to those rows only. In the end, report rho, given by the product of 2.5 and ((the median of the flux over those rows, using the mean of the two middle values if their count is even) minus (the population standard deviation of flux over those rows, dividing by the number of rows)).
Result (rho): 16.4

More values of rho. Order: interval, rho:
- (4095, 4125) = 17.7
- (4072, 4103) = 17.2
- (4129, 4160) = 18.7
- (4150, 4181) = 19.1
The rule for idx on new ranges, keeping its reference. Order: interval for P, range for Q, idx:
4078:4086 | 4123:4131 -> 1.10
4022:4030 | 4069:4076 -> 0.45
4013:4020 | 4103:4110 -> 0.97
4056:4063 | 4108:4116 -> 0.34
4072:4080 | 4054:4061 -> 1.19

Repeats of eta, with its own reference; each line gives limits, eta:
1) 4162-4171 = 4166.40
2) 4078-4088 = 4079.07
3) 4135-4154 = 4149.17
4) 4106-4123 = 4120.60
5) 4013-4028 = 4015.70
